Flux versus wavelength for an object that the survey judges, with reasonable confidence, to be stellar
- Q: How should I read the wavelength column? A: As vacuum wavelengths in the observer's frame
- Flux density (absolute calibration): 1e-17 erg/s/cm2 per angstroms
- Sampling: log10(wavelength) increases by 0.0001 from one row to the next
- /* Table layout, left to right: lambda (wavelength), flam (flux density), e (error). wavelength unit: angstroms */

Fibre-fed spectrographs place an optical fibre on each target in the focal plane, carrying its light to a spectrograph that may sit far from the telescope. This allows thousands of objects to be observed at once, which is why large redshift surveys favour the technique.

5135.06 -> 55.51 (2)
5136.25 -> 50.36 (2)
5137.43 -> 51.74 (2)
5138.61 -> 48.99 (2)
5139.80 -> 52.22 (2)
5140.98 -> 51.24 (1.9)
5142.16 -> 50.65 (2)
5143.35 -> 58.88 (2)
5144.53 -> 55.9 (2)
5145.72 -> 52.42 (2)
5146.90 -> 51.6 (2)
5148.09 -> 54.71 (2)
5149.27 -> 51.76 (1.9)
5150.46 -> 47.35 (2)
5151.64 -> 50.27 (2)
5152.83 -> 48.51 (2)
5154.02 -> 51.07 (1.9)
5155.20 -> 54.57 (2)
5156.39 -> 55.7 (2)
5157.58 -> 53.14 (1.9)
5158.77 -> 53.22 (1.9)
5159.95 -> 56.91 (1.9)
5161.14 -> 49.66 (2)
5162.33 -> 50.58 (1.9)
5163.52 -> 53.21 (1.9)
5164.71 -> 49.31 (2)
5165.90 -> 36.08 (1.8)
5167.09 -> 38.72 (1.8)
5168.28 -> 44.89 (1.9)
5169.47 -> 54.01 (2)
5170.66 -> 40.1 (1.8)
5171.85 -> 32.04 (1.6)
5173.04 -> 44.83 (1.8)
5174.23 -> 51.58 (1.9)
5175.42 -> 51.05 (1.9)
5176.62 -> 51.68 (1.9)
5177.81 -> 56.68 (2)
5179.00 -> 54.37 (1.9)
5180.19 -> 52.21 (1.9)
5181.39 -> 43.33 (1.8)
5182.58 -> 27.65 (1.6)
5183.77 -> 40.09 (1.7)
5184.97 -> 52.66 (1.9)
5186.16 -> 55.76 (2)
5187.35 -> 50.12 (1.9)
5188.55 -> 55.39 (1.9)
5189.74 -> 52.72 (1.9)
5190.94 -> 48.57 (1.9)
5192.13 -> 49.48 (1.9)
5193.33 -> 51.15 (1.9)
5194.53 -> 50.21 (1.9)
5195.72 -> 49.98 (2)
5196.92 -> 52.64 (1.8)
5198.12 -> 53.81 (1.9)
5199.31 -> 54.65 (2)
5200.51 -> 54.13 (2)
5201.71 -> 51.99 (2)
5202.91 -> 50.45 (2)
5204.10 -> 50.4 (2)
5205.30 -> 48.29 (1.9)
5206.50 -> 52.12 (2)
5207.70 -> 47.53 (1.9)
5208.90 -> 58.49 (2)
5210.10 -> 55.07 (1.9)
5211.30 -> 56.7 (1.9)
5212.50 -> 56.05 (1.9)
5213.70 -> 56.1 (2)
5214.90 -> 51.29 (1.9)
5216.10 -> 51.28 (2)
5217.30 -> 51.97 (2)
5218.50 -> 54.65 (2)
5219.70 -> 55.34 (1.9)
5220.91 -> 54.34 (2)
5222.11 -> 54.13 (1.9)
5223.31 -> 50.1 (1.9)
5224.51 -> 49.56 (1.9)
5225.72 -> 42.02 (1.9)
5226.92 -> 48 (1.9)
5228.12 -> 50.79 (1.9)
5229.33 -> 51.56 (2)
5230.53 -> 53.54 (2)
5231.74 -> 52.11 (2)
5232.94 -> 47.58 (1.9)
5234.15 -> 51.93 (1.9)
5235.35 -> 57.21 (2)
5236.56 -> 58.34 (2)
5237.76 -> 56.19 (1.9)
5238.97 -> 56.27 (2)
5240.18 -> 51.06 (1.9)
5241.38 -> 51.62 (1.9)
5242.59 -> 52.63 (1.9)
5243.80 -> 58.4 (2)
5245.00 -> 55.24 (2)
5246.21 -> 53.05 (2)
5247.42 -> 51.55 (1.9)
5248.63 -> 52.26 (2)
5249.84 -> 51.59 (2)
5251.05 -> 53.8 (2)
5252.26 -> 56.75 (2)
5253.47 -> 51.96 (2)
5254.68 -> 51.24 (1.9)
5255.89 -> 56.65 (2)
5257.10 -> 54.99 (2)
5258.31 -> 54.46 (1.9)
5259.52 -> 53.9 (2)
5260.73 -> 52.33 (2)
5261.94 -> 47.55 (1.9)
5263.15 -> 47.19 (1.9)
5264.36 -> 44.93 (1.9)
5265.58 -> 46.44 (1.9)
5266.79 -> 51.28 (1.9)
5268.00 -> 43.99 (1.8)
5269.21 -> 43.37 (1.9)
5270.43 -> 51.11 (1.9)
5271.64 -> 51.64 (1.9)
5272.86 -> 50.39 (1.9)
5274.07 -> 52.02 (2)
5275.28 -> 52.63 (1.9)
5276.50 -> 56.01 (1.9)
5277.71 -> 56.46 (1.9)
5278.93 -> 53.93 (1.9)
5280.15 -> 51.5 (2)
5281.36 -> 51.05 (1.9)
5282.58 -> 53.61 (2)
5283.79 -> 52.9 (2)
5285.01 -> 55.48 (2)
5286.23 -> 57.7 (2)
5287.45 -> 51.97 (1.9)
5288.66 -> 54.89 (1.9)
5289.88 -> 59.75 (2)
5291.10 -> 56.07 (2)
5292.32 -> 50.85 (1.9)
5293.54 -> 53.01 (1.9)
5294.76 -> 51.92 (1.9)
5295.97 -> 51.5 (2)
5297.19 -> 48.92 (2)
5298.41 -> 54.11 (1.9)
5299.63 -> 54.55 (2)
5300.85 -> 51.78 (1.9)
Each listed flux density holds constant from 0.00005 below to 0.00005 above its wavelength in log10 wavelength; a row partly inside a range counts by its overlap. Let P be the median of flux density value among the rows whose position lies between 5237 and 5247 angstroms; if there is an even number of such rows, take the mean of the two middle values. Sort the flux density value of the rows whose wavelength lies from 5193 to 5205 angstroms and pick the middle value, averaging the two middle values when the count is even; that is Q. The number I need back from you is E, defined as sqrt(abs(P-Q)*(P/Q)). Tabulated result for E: 1.64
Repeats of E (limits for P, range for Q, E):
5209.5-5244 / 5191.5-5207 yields 1.23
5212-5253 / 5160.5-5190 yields 1.39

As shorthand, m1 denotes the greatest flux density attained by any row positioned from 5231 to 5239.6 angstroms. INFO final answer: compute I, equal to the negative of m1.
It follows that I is -58.3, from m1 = 58.34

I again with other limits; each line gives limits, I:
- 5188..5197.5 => -55.4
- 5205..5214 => -58.5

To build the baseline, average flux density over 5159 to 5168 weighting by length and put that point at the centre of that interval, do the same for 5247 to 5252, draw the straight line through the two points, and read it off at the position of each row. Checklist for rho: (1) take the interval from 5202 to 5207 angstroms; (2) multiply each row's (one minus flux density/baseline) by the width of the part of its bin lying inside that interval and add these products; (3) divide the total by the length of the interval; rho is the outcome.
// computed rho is 0.00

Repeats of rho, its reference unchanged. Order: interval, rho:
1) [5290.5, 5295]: 0.03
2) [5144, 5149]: -0.14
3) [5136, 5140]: -0.09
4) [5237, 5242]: -0.04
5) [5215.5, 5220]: -0.05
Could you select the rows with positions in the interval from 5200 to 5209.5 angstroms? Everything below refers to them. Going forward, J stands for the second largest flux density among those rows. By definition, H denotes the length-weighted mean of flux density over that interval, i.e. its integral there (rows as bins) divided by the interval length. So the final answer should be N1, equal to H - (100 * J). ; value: -5361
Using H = 52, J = 54.13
